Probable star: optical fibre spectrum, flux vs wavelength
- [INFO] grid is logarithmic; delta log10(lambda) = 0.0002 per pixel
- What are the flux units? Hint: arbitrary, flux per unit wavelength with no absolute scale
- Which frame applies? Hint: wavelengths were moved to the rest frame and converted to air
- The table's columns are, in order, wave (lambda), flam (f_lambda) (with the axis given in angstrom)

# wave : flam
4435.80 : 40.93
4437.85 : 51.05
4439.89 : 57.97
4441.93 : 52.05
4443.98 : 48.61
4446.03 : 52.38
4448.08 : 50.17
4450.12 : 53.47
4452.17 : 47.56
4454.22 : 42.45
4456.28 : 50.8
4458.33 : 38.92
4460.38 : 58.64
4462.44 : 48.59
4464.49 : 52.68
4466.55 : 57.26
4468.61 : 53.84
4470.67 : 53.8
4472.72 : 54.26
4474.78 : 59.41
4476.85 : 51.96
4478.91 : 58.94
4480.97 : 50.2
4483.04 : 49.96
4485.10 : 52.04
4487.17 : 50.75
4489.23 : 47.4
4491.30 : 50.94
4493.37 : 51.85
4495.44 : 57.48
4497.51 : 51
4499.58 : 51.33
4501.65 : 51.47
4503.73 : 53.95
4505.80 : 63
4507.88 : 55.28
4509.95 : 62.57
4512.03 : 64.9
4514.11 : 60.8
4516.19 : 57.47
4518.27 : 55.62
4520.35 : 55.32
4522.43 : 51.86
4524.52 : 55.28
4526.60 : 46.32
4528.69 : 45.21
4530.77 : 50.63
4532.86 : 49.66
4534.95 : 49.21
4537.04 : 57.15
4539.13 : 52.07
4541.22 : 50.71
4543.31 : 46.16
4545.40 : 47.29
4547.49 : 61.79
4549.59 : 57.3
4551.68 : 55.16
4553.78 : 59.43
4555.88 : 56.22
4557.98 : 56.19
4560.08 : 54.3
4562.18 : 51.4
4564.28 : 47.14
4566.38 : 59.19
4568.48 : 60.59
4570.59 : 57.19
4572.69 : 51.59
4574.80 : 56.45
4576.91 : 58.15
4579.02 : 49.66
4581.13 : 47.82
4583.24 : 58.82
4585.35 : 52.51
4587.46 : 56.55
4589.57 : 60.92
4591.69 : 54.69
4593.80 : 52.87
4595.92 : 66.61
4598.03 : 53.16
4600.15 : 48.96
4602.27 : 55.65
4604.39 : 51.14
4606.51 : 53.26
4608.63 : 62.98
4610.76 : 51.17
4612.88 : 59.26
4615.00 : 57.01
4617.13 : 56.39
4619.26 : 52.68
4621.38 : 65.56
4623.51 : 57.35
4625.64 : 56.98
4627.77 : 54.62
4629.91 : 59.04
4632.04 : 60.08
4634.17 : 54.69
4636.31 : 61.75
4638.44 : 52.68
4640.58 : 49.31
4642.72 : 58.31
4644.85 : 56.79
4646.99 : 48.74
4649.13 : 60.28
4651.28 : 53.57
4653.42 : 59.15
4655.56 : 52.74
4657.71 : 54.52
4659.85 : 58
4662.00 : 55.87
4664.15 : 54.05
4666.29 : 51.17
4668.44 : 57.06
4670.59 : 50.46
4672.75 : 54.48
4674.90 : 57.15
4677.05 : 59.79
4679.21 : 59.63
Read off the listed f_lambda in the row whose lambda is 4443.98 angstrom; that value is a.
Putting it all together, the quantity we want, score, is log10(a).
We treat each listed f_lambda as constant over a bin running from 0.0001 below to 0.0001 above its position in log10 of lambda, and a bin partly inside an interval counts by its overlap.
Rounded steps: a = 48.61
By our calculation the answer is 1.69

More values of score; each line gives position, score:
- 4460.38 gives 1.77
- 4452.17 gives 1.68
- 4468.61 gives 1.73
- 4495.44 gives 1.76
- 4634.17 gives 1.74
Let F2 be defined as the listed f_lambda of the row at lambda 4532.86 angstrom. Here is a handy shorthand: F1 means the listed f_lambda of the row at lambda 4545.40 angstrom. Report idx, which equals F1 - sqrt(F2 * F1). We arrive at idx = -1.17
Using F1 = 47.29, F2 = 49.66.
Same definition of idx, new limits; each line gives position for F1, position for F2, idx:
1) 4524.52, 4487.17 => 2.31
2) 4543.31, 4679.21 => -6.30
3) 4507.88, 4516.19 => -1.08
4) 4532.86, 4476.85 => -1.14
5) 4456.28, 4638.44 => -0.93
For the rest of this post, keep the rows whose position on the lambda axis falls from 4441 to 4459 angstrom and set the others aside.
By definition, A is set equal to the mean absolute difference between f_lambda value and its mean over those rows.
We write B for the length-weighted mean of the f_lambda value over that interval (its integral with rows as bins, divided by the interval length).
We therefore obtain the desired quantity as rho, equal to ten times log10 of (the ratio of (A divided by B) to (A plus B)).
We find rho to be -28.4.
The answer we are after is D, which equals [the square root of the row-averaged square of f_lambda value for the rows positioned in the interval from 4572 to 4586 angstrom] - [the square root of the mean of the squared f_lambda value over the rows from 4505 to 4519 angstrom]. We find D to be -6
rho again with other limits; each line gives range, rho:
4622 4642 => -30.4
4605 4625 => -29.9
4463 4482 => -30.9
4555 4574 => -29.8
